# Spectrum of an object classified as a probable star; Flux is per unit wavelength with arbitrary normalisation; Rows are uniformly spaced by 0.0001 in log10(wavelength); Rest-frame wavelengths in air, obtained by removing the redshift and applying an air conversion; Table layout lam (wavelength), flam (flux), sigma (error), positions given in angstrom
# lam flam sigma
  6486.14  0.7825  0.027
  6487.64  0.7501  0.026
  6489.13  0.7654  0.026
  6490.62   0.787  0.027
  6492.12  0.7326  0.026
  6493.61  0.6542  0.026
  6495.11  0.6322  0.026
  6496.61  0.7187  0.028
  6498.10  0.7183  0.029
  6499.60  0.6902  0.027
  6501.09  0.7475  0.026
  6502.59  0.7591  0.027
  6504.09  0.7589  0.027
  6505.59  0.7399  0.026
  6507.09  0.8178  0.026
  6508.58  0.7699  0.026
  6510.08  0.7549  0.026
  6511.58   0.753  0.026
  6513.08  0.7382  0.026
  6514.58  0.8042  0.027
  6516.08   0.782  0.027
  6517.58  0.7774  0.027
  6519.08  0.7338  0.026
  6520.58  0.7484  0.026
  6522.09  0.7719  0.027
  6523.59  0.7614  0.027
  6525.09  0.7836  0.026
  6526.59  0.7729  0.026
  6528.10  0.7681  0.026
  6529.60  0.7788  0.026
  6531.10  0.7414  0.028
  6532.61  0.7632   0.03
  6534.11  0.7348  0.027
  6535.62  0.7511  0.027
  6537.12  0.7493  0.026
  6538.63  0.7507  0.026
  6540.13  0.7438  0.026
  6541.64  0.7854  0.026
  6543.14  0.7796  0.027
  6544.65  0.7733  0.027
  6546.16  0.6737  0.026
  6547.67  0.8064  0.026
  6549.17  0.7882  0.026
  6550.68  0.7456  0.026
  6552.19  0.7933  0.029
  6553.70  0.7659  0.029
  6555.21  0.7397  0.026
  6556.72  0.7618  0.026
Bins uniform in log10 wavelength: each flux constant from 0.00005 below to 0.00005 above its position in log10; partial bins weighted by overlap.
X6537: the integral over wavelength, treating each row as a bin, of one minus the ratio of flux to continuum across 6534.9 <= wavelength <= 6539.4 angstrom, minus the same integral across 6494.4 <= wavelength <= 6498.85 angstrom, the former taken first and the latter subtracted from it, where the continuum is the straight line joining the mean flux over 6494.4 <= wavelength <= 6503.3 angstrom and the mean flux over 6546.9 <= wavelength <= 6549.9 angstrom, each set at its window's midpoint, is 0.05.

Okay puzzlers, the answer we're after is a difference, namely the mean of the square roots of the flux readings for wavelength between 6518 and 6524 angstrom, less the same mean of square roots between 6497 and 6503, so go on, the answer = 0.015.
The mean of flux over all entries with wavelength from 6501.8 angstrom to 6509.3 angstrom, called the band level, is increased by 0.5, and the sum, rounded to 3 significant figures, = 1.27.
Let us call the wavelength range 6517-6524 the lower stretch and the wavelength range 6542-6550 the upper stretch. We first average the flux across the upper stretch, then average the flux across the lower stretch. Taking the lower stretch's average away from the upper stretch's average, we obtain 0.01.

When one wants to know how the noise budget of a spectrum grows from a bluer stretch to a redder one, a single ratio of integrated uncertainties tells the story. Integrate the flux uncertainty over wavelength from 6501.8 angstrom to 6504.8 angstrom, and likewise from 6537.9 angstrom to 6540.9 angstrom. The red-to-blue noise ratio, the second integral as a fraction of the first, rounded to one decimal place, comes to 1.0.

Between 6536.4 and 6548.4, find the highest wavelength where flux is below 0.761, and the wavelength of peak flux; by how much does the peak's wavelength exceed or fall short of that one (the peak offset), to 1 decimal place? 1.5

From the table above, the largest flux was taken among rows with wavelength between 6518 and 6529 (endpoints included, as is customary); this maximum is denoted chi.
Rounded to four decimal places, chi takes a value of 0.7836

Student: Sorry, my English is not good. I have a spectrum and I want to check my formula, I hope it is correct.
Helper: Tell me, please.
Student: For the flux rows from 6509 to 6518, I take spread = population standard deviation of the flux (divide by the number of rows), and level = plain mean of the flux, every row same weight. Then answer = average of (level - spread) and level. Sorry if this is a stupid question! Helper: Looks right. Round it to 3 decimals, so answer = 0.757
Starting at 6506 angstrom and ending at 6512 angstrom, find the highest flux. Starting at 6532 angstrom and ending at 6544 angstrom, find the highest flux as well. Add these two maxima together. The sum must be 1.603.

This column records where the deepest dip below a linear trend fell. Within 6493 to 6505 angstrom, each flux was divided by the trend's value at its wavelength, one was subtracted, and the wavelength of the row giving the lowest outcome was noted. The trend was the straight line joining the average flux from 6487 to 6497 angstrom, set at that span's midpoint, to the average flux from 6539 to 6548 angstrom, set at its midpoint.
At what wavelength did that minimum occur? 6495.11 angstrom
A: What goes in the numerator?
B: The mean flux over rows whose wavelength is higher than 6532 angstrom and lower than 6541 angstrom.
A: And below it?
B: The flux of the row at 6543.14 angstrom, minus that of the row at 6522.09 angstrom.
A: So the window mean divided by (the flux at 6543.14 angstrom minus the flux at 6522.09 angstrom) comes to 97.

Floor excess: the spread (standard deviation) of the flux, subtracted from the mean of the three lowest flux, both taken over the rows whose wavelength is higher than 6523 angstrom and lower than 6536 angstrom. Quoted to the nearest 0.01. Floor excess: 0.73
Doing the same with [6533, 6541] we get 0.74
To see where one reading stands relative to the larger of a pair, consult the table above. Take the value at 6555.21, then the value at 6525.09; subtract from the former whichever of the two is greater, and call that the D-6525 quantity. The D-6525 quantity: -0.044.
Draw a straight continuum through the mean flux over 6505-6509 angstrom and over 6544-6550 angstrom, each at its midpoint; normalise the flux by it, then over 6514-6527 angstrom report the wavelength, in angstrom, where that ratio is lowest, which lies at 6519.08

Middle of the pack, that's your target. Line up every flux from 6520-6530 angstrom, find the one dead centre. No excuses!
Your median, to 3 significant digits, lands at 0.772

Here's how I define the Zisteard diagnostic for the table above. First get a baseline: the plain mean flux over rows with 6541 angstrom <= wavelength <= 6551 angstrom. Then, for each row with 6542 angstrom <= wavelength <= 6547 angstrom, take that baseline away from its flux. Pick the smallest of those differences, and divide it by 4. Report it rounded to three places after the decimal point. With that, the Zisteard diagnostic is -0.023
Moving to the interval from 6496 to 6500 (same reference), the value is -0.019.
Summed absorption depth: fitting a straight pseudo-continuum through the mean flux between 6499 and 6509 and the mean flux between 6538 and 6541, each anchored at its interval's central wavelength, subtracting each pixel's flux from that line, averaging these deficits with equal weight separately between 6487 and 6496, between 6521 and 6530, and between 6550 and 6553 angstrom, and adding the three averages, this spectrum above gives -0.01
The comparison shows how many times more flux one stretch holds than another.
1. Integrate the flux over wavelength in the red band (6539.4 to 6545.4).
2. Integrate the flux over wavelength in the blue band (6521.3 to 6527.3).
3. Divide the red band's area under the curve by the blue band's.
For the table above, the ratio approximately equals 1.00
